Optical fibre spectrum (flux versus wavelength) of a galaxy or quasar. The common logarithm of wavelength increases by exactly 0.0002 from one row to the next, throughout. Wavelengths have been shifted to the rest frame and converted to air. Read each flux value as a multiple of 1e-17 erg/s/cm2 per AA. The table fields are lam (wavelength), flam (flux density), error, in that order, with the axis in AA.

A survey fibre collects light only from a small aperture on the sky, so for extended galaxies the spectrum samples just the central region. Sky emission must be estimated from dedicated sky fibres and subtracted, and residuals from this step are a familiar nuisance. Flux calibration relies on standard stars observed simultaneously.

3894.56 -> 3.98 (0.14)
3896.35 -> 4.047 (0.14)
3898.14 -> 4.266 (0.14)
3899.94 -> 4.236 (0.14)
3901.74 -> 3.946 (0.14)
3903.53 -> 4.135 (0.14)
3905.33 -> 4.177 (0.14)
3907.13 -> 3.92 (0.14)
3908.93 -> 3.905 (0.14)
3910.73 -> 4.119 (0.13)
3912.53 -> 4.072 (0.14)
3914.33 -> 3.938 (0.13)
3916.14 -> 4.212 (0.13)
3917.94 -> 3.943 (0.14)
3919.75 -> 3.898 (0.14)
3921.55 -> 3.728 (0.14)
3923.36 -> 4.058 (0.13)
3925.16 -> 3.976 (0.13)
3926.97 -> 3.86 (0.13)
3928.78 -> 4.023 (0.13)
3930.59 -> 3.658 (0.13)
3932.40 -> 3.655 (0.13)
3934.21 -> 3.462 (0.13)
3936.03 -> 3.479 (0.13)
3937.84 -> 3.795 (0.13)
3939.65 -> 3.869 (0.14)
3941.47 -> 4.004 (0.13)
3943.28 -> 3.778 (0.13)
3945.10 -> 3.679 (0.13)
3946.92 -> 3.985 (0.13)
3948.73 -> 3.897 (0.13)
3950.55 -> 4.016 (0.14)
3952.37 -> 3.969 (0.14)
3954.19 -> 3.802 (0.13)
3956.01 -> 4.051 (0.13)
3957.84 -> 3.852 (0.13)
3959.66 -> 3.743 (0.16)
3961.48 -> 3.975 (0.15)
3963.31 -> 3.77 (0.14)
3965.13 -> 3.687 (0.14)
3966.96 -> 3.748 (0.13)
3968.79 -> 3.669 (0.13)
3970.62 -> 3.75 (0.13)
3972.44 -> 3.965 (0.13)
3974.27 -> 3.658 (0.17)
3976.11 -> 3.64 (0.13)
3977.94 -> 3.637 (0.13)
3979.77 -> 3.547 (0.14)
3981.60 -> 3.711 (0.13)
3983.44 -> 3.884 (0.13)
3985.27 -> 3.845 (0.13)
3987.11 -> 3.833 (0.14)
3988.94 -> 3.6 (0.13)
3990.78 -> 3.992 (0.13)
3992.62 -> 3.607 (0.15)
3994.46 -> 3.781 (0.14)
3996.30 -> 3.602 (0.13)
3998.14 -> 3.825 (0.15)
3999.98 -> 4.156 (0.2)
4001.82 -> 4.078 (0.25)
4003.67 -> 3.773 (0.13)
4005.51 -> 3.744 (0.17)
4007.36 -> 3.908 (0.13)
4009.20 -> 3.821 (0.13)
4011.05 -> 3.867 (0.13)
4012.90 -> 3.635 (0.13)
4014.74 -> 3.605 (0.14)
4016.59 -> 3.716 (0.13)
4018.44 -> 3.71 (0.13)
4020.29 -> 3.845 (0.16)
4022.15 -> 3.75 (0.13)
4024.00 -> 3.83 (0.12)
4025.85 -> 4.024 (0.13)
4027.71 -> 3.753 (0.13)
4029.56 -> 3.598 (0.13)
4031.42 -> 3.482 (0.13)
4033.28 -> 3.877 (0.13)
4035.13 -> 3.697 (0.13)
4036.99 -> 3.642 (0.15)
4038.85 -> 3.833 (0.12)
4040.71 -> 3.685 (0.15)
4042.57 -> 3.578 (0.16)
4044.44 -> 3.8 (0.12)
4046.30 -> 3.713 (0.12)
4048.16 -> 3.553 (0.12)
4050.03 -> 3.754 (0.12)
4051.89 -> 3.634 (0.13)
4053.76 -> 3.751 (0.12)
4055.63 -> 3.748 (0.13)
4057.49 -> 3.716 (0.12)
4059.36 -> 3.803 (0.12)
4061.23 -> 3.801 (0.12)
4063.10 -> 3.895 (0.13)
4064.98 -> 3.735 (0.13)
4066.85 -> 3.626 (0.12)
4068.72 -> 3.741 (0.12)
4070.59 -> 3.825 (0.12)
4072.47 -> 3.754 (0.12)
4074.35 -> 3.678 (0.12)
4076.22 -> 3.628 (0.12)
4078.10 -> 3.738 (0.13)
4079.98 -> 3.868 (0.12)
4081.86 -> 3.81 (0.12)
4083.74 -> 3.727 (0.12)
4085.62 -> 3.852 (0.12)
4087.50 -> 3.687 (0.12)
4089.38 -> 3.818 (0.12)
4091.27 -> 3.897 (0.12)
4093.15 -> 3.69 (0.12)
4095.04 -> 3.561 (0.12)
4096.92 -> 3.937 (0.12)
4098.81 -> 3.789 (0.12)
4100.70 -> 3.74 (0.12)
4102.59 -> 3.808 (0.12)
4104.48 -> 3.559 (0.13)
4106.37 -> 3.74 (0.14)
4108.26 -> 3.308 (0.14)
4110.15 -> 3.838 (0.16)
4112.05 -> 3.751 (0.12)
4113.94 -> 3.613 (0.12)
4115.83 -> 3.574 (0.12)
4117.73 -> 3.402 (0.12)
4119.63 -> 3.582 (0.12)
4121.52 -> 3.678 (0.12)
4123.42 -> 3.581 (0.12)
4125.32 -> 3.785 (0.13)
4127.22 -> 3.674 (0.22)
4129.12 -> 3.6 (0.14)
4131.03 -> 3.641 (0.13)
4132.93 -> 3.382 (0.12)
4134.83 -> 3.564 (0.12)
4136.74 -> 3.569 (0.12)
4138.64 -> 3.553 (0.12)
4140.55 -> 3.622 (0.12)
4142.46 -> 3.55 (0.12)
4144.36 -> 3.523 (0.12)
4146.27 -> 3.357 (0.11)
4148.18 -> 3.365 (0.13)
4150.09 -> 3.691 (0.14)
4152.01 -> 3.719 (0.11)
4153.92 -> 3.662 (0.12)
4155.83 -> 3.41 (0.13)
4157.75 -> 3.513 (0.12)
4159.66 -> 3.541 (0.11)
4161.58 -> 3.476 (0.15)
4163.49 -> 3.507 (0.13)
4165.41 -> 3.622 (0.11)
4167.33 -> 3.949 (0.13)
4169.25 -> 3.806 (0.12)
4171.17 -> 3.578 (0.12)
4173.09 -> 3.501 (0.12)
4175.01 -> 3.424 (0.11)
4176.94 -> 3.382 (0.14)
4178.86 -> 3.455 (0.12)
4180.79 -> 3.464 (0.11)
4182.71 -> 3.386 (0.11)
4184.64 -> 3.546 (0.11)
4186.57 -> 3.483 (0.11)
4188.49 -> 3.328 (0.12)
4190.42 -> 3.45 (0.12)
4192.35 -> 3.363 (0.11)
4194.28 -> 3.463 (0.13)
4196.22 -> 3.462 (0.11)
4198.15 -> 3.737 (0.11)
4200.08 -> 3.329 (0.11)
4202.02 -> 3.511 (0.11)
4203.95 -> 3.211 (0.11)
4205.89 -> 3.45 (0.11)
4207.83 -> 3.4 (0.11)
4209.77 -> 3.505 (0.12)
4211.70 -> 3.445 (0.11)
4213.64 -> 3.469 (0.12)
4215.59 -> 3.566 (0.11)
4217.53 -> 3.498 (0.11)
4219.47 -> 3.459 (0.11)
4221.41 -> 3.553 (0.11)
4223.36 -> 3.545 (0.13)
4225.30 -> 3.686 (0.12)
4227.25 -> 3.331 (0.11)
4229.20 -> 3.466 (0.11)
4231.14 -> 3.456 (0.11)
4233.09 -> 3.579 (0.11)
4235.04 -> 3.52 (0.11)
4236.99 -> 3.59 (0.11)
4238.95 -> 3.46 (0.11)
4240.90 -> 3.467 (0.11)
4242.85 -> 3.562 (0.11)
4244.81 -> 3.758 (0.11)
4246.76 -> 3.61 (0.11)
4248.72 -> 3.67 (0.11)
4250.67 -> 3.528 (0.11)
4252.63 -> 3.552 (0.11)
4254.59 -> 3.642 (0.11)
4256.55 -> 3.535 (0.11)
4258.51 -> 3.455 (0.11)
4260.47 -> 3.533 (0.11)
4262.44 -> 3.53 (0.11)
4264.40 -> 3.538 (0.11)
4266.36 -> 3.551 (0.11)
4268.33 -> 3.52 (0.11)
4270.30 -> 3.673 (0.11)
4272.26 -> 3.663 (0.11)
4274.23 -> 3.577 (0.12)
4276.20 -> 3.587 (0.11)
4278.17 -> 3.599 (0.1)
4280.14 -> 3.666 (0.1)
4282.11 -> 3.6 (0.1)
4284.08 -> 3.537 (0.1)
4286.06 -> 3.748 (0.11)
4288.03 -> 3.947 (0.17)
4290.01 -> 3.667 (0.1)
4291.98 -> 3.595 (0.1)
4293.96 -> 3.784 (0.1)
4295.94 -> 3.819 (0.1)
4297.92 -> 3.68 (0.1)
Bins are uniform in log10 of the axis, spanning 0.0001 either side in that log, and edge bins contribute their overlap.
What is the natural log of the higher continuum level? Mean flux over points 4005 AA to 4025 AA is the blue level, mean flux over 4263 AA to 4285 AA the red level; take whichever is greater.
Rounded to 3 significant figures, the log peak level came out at 1.33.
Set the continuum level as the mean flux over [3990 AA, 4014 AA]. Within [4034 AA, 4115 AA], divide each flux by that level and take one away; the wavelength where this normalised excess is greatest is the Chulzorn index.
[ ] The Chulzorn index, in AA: 4096.92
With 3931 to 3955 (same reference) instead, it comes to 3950.55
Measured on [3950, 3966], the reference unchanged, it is 3956.01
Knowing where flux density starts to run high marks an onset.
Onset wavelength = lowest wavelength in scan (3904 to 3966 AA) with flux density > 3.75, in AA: 3905.33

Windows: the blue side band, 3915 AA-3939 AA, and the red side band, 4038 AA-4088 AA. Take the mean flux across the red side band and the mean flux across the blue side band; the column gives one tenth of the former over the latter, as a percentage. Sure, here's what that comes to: 9.77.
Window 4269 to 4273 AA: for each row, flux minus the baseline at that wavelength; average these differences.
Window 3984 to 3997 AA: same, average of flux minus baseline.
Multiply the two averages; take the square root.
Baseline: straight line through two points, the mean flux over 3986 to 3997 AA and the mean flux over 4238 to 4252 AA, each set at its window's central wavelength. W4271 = 0.040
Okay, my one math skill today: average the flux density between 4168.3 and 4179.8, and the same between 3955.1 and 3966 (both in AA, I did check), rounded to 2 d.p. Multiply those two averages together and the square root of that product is 3.68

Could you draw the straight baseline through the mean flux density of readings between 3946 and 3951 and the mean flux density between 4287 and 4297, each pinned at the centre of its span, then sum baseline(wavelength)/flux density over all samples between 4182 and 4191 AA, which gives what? 5.56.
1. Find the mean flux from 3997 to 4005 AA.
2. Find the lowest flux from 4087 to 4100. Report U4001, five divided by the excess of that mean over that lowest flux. 13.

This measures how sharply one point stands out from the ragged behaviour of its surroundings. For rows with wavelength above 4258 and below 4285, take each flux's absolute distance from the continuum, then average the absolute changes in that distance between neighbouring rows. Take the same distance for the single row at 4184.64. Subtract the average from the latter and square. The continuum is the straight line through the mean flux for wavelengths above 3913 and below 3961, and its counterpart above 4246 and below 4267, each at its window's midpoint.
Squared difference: 0.0015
